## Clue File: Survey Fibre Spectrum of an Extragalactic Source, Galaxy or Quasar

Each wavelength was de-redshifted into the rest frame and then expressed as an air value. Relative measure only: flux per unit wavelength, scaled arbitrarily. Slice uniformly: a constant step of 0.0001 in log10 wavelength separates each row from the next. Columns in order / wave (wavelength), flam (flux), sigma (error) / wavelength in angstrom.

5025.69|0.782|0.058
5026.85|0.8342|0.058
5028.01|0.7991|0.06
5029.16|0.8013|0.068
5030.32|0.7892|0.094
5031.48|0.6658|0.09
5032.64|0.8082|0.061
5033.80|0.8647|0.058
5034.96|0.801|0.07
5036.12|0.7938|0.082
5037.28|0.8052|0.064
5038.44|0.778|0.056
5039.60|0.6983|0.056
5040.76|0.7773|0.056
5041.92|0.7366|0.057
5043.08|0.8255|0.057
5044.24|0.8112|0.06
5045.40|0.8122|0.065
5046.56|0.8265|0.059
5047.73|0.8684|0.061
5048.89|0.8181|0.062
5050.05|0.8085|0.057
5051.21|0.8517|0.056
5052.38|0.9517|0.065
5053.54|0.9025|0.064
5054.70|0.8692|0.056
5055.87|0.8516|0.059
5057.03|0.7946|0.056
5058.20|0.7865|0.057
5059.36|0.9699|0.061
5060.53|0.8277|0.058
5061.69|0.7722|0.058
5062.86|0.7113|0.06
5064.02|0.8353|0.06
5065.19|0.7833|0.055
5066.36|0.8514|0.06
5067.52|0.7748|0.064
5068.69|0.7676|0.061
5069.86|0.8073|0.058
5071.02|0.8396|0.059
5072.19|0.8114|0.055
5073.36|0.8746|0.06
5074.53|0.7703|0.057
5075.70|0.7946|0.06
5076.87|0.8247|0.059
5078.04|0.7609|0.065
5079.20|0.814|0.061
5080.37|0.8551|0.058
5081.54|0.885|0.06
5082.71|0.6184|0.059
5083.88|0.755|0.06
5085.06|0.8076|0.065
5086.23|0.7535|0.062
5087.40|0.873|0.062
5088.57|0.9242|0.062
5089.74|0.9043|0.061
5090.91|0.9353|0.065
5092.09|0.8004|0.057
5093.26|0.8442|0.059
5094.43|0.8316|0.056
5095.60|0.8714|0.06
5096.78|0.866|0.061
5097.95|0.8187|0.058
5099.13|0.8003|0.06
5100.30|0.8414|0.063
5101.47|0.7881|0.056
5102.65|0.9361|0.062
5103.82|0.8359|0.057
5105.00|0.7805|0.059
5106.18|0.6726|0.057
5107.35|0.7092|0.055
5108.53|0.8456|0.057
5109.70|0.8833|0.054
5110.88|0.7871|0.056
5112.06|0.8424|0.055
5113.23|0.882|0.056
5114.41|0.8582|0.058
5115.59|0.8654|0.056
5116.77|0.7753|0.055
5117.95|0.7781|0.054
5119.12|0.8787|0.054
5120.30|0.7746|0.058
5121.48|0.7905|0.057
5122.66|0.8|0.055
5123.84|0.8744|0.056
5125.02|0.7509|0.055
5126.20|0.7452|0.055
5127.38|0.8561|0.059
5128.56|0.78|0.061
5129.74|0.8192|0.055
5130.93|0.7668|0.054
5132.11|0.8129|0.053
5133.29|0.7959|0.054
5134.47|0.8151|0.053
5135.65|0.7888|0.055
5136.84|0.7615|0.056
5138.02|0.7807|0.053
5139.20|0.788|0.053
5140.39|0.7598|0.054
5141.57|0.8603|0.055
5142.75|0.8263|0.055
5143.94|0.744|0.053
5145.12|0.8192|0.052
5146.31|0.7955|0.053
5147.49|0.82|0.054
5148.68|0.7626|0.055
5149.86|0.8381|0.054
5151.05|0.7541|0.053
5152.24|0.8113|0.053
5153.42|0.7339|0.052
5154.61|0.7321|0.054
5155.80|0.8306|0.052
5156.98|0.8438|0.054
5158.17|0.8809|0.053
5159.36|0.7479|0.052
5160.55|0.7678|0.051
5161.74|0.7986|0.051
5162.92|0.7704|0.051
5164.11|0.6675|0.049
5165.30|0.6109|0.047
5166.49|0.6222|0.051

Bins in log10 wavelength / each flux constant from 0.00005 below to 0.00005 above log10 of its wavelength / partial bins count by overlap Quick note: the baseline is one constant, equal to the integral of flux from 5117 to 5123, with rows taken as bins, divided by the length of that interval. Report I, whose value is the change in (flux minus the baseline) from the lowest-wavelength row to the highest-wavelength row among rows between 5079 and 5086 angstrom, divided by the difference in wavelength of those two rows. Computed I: -0.001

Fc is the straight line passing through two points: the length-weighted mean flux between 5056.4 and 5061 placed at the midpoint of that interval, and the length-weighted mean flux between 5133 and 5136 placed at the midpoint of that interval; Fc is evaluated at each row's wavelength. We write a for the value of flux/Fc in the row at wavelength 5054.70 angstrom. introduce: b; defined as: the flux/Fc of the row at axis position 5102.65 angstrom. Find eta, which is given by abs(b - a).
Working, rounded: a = 1.03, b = 1.14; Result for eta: 0.115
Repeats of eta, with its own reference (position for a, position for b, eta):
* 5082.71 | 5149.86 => 0.312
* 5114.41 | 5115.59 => 0.010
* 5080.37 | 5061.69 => 0.111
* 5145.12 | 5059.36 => 0.120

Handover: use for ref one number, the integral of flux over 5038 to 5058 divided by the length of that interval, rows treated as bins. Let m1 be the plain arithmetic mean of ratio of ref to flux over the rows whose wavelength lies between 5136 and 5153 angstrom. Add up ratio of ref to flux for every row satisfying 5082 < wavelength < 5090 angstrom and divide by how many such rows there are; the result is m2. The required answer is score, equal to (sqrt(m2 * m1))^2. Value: 1.08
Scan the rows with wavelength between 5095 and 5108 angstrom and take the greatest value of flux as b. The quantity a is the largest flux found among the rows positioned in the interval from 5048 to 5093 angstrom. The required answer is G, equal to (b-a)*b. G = -0.03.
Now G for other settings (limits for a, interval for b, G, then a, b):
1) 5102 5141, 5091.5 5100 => -0.06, 0.9361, 0.8714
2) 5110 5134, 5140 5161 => 0.00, 0.882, 0.8809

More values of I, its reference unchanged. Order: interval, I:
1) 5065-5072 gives 0.010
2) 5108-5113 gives -0.001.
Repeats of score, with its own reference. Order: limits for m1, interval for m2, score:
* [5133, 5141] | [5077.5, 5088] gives 1.10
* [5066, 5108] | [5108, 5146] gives 1.03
